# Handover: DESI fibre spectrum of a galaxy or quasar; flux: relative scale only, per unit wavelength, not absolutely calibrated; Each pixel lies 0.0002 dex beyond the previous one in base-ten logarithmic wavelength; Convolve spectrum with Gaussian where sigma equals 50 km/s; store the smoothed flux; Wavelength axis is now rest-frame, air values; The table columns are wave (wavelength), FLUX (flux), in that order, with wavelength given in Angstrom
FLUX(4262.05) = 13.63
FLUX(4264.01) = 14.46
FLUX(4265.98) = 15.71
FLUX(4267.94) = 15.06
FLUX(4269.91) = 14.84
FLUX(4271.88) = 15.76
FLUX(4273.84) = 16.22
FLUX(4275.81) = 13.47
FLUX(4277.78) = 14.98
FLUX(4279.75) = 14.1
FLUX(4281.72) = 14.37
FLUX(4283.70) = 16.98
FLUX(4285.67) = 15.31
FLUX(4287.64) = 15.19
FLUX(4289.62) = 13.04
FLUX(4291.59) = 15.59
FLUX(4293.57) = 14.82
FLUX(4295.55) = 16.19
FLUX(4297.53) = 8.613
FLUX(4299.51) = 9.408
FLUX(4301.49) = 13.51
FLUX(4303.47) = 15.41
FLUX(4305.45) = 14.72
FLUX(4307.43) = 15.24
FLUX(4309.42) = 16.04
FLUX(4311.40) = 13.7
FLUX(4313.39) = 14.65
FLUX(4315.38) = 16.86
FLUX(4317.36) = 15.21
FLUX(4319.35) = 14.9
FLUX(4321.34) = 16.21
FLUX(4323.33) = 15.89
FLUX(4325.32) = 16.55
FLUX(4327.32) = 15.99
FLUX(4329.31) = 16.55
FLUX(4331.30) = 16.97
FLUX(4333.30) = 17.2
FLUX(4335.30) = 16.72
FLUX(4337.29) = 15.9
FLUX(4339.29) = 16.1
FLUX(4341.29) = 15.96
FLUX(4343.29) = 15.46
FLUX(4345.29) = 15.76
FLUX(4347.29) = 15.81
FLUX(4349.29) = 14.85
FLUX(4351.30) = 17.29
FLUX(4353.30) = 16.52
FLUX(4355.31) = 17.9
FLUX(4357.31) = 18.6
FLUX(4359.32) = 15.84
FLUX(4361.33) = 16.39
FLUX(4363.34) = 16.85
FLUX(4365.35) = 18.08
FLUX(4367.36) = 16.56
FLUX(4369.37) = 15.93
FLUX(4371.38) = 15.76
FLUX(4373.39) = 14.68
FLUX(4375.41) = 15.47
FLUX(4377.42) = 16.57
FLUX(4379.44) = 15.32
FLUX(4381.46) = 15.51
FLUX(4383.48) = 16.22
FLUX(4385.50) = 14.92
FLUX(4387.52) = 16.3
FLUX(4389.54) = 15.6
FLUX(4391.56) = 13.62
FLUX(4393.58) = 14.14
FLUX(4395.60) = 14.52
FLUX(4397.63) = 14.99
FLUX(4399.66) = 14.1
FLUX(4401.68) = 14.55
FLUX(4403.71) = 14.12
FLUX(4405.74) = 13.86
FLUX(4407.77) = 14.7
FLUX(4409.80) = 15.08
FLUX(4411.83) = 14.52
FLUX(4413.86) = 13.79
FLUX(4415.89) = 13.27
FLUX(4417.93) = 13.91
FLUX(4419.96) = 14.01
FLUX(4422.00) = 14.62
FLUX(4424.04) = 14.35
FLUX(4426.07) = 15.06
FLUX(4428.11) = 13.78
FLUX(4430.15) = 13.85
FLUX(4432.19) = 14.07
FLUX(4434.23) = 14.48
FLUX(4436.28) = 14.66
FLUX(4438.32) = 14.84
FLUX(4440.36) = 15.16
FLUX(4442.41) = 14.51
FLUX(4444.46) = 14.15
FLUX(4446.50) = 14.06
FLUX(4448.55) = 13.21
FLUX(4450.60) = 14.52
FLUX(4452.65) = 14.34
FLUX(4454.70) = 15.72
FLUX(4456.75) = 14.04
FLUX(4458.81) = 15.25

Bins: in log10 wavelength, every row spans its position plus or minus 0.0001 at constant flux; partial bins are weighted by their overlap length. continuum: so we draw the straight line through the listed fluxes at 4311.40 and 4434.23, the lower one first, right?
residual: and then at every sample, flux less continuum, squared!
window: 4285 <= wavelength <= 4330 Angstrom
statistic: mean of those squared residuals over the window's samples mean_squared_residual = 5.1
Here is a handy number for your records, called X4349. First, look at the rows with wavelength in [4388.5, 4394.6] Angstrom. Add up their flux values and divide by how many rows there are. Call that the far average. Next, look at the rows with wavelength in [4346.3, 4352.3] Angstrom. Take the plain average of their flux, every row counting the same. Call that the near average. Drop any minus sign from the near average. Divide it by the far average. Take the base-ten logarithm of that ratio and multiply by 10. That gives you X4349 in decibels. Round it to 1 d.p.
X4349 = 0.4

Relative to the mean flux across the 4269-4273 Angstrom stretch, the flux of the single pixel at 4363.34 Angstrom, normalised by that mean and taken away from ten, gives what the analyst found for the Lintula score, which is 8.90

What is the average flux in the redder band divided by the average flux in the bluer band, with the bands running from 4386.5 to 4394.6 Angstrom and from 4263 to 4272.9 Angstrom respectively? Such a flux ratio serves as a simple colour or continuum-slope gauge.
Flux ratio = 0.98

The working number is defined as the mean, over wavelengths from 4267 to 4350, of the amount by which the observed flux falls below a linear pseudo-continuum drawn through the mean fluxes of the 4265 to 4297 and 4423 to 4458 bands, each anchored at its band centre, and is -0.2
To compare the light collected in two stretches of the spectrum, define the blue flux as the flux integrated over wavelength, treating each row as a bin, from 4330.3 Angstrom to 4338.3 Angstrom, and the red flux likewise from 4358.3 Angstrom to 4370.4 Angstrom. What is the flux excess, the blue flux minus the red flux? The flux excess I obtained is -67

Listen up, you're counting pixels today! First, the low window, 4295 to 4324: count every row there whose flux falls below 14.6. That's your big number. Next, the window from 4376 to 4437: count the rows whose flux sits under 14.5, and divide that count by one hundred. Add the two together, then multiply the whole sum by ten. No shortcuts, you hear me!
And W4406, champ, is 41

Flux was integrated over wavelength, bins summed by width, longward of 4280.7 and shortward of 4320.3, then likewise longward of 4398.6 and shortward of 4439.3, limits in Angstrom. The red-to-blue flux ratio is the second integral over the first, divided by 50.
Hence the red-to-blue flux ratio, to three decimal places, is 0.020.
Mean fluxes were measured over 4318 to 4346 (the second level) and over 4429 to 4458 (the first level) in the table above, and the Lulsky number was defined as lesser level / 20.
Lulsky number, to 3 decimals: 0.720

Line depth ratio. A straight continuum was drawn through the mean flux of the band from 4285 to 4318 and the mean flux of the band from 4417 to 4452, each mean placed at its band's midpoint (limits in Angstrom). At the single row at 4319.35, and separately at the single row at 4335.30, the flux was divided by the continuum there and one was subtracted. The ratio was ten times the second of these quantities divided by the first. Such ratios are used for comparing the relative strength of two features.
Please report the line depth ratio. 41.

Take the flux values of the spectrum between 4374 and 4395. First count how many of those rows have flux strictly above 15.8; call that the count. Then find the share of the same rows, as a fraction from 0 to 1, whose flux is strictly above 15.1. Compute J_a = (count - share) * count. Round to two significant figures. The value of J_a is 6.9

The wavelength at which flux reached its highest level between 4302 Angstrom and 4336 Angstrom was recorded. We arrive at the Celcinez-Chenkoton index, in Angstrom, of 4333.30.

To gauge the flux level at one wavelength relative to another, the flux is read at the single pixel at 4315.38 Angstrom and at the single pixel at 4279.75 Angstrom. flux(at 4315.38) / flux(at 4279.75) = 1.20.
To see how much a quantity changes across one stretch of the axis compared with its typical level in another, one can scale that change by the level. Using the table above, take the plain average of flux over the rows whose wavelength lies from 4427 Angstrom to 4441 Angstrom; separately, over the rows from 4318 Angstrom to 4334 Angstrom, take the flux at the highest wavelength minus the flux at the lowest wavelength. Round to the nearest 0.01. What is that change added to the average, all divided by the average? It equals 1.16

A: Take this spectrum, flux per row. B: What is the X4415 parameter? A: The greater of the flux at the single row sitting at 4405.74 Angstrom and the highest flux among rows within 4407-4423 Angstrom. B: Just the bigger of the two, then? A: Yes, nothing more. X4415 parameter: 15.1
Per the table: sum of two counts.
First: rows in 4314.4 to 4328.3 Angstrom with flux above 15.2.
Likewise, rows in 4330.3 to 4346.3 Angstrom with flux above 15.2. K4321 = 14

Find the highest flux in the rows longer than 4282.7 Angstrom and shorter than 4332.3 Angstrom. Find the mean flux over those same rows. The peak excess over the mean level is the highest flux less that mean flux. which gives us 2.0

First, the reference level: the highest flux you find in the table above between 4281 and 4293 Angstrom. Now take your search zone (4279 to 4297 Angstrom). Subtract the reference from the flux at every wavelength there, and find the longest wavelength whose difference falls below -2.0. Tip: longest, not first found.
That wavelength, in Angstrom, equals 4293.57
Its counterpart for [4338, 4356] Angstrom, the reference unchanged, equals 4349.29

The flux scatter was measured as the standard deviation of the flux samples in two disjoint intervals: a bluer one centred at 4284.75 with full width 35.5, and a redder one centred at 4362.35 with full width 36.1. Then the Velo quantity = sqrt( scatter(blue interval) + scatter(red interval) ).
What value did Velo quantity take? 1.8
